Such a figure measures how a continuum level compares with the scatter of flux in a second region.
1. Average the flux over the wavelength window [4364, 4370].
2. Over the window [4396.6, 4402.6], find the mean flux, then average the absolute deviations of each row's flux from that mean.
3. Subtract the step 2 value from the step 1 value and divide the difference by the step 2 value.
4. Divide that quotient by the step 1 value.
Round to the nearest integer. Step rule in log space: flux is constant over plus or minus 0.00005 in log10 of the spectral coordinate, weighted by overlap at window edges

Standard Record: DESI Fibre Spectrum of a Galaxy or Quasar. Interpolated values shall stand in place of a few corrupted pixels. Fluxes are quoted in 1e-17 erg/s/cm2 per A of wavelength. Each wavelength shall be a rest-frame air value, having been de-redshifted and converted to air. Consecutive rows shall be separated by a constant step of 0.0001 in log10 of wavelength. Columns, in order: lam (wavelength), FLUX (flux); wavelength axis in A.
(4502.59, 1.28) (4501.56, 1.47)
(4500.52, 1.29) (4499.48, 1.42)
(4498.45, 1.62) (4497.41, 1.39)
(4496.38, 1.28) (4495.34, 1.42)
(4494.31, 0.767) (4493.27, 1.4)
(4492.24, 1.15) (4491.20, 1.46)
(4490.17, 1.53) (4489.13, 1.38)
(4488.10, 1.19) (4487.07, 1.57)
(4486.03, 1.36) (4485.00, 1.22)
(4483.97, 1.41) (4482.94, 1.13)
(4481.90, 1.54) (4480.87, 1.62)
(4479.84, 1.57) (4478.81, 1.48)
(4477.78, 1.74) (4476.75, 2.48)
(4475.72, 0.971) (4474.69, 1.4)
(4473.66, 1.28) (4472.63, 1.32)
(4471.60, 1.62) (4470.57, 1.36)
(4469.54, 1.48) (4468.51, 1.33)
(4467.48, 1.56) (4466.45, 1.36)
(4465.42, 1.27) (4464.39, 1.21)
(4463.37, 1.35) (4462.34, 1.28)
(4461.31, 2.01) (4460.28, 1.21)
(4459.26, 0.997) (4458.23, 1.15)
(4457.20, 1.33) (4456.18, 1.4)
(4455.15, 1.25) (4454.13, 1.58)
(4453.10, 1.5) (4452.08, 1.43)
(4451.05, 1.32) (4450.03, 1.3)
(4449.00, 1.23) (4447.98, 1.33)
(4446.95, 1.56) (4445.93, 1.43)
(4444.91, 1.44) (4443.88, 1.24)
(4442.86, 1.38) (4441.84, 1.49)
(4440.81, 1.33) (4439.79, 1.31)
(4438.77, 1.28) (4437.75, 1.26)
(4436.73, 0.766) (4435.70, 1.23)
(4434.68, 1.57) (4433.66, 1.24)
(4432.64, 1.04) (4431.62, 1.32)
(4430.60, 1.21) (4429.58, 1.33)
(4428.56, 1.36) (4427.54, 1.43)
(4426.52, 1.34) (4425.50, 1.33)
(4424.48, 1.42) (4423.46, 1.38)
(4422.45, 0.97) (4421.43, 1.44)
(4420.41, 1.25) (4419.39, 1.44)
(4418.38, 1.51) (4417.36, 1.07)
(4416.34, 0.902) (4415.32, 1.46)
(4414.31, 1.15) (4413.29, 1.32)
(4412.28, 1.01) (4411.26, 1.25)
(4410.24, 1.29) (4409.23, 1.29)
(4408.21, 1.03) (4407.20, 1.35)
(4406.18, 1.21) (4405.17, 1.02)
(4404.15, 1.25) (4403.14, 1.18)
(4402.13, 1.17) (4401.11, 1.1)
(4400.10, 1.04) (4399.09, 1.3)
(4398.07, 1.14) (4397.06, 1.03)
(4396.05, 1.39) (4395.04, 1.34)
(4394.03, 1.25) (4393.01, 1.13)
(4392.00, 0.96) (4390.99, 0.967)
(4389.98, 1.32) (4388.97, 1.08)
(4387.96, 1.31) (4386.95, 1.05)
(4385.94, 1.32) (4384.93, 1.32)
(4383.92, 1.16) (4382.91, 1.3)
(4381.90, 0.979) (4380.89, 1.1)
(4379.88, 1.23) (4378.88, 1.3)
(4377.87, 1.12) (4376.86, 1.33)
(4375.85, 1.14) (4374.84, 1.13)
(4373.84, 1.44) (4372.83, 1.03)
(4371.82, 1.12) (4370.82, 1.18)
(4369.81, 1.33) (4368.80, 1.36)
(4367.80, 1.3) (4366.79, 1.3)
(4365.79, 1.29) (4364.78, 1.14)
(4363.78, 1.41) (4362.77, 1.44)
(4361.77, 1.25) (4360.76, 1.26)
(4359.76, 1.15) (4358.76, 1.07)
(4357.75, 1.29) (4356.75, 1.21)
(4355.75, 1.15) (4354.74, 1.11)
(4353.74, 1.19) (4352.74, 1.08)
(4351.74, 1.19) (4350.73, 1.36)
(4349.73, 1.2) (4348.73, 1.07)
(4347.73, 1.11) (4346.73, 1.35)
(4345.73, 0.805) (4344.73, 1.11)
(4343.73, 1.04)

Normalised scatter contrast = 13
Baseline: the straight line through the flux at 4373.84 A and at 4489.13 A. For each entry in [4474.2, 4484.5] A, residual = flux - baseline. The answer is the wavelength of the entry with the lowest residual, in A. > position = 4475.72 A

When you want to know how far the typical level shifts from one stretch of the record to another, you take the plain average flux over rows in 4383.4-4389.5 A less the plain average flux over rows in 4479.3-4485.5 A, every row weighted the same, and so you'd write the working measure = -0.21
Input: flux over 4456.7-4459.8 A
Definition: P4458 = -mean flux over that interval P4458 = -1.16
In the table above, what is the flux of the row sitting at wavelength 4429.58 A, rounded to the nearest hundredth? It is 1.33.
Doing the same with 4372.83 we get 1.03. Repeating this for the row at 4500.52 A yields 1.29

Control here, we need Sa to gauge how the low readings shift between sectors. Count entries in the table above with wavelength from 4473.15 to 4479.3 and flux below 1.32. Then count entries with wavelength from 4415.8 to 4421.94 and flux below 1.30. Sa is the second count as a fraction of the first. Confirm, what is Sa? 1.50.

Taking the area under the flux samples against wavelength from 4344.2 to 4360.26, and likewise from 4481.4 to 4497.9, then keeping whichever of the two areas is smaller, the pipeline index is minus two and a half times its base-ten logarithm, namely -3.17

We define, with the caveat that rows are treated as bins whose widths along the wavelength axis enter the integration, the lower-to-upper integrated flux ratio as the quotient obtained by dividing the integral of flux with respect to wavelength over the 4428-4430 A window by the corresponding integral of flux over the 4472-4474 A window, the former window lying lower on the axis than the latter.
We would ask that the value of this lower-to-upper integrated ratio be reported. 1.02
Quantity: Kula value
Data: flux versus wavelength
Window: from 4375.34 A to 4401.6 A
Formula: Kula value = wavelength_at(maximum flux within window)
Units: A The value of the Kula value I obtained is 4396.05 A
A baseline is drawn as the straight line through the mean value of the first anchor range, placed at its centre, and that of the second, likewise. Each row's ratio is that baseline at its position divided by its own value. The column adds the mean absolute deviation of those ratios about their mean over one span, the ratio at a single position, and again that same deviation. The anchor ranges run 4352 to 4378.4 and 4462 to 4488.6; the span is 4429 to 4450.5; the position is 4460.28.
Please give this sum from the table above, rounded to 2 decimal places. 1.37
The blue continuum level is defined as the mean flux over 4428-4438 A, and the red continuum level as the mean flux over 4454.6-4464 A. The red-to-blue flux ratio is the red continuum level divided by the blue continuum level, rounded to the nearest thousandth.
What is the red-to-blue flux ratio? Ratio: 1.080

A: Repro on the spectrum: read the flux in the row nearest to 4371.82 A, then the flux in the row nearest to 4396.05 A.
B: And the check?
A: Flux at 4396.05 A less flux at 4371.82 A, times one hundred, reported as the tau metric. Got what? 27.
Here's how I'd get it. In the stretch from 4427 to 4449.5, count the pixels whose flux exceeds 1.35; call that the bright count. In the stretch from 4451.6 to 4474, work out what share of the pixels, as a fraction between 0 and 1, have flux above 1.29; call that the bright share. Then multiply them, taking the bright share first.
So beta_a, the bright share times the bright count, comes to 5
